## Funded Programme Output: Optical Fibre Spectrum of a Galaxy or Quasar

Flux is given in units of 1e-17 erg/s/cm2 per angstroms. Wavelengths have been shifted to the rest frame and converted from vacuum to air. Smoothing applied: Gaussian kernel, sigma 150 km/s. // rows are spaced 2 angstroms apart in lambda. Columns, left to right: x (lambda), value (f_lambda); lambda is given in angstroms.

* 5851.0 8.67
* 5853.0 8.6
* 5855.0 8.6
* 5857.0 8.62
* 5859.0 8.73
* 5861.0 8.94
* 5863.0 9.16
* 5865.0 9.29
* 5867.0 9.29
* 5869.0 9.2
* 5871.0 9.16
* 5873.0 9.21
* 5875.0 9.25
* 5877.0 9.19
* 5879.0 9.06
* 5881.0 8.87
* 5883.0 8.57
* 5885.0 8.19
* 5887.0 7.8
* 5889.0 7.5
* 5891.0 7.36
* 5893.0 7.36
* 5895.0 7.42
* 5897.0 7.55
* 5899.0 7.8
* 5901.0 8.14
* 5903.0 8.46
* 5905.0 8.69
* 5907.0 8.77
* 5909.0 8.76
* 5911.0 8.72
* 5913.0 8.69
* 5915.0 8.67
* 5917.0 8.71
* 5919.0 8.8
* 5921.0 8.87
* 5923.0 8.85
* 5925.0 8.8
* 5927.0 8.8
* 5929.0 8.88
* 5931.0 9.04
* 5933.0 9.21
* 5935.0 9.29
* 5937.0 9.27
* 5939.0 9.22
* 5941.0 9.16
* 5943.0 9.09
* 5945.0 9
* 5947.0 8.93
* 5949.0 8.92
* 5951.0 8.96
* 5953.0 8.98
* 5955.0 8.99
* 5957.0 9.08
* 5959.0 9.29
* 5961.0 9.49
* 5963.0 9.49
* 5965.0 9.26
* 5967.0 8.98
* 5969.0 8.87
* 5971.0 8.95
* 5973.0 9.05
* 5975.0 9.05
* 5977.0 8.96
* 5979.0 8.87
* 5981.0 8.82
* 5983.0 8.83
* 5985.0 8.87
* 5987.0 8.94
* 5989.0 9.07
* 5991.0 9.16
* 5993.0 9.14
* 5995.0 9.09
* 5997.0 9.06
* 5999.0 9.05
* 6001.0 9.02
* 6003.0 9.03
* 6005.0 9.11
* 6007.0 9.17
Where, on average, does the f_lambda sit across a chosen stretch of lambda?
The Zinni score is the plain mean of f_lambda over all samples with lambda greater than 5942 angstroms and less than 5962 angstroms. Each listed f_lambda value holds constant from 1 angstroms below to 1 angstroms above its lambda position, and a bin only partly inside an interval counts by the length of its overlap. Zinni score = 9.07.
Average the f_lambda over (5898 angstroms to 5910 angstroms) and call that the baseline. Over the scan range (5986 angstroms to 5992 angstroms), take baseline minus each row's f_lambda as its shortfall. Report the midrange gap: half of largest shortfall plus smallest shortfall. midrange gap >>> -0.6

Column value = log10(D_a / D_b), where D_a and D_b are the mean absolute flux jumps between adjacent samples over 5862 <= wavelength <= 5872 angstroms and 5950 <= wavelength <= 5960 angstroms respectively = -0.1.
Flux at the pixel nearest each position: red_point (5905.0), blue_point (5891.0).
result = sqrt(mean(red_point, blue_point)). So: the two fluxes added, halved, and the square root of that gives 2.83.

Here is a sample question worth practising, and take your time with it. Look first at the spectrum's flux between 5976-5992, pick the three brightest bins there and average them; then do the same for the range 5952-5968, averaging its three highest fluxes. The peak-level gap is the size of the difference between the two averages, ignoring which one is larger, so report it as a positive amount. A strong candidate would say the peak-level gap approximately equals 0.36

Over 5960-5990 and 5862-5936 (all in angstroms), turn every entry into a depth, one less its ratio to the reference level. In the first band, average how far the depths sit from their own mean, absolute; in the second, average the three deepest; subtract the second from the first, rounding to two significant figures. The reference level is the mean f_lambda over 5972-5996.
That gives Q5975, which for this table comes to -0.16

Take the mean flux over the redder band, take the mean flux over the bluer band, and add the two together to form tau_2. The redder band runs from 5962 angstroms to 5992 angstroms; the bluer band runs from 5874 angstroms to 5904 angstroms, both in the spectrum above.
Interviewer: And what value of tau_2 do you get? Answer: 17.2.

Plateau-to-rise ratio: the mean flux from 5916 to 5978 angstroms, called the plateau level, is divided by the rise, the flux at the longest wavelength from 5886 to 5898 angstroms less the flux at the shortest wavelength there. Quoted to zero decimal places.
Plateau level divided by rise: -36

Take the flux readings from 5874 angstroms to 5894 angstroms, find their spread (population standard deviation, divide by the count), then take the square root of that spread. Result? 0.85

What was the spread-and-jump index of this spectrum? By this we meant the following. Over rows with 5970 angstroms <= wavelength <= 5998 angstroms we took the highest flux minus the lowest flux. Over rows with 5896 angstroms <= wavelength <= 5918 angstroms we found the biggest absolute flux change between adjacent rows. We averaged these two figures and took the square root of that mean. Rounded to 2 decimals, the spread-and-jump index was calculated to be 0.58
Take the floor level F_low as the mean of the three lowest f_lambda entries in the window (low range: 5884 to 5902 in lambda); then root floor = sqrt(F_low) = 2.72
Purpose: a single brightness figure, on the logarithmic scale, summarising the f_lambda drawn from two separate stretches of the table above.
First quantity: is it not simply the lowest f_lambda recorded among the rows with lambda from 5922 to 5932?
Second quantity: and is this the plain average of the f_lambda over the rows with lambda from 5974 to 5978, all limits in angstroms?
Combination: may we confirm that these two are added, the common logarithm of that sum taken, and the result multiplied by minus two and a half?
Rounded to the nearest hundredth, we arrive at -3.13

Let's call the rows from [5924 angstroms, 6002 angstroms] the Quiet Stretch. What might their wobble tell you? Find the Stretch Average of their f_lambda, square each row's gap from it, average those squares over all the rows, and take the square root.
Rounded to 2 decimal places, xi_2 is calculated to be 0.17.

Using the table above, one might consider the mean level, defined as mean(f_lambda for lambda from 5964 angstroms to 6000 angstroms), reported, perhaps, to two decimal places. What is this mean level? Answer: 9.00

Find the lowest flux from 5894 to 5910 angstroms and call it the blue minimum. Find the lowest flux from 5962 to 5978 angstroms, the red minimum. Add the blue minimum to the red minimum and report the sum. 16.3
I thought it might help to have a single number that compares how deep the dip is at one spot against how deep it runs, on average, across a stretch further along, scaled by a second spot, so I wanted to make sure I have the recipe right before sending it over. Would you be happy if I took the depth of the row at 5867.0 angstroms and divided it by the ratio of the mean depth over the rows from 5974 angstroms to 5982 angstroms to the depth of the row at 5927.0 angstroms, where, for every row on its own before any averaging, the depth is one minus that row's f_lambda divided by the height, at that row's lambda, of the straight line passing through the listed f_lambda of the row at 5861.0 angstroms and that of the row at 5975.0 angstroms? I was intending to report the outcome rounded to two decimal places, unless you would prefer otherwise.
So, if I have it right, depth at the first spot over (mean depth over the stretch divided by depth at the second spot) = -0.06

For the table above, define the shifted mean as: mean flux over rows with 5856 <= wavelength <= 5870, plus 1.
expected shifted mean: 10.0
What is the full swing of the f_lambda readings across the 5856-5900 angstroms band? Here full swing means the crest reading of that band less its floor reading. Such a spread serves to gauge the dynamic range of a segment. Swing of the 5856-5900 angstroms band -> 1.93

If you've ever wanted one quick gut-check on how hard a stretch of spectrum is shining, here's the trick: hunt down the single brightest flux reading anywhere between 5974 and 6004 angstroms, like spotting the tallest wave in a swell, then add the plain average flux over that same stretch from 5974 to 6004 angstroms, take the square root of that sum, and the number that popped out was 4.26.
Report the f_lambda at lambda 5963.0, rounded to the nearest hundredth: 9.49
